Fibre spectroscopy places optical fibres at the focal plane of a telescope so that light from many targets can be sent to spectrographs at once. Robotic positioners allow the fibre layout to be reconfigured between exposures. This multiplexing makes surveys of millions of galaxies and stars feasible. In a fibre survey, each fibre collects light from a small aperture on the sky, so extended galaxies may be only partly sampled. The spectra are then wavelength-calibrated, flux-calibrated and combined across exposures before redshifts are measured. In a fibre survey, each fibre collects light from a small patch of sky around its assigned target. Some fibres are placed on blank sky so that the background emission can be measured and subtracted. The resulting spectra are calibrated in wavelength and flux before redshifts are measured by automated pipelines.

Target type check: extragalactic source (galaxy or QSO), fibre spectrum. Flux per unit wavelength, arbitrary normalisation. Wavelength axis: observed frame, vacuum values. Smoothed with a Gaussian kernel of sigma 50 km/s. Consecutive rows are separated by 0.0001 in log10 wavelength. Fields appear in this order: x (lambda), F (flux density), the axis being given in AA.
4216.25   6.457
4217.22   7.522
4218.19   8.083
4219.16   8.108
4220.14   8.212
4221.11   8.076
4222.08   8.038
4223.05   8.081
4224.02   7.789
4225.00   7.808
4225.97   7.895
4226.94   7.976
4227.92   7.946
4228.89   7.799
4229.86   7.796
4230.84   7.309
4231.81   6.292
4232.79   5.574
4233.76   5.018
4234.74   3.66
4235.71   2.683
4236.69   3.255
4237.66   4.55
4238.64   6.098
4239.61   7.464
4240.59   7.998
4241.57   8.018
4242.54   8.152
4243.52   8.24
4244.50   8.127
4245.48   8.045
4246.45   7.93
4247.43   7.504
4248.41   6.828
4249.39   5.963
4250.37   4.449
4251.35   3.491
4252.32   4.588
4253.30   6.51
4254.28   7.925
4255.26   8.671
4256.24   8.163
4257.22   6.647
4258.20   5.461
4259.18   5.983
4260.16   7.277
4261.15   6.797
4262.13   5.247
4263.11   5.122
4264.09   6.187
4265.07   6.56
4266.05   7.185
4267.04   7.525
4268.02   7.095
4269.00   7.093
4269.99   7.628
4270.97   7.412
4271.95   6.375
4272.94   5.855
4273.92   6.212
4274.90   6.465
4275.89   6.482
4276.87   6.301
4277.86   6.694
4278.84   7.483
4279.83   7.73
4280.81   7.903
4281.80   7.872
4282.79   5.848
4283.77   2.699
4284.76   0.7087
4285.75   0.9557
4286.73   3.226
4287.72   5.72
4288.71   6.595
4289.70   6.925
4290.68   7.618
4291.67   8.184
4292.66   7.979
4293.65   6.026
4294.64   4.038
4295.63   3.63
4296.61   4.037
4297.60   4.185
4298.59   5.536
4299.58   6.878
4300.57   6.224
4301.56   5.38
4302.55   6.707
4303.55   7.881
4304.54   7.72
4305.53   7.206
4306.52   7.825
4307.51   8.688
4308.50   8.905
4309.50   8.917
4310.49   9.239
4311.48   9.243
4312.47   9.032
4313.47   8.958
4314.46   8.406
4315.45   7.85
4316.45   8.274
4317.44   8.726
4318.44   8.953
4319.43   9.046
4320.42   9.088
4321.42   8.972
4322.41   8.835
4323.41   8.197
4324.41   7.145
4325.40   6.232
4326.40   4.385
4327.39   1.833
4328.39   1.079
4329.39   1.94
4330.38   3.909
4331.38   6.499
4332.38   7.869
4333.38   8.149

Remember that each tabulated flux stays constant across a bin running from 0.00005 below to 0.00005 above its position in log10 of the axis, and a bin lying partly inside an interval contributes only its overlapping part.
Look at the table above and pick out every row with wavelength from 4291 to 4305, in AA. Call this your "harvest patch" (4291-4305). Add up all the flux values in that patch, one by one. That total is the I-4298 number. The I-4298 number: 84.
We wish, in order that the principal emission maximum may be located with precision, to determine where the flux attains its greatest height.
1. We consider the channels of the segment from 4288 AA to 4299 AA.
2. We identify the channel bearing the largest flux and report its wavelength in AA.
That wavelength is 4291.67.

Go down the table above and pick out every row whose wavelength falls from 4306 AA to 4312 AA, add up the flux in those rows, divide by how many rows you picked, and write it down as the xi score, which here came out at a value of 8.8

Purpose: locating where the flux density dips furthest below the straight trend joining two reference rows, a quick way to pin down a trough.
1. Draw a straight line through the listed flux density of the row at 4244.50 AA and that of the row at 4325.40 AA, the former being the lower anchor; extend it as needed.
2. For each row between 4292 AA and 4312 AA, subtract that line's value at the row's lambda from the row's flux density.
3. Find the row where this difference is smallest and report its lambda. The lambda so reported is 4295.63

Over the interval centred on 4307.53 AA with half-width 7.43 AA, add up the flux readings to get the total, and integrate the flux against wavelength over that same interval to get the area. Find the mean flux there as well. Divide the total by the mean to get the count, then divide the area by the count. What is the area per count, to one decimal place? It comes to 8.0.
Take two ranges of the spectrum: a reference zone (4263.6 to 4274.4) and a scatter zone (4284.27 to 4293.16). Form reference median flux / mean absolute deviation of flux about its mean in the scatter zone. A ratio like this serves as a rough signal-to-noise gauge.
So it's 2.9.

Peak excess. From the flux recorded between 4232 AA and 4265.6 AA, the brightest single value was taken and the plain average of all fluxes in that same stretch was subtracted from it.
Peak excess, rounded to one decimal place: 2.4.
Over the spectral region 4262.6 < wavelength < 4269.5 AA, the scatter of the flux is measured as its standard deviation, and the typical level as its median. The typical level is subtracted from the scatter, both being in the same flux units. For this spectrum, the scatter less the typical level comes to -6.3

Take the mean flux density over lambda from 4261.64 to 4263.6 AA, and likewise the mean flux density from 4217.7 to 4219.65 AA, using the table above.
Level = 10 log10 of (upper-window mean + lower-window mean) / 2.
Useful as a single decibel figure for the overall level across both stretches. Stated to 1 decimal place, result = 8.2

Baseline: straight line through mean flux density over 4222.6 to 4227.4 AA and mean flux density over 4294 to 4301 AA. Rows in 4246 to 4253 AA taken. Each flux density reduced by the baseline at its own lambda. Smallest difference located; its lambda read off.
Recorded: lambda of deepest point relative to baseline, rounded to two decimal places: 4251.35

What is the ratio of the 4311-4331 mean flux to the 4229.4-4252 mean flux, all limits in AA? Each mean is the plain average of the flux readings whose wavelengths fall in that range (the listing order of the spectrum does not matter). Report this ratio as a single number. 1.12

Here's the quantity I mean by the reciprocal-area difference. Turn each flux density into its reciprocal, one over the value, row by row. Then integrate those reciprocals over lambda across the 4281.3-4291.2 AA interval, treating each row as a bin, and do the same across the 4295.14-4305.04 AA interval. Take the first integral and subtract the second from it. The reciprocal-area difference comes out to 2.2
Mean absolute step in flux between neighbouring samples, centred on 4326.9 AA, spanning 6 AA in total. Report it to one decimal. 1.4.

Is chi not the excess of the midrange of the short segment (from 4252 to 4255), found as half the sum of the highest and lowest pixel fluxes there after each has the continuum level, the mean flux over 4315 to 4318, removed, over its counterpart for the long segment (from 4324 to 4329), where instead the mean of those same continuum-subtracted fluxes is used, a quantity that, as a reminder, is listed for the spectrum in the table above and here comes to 2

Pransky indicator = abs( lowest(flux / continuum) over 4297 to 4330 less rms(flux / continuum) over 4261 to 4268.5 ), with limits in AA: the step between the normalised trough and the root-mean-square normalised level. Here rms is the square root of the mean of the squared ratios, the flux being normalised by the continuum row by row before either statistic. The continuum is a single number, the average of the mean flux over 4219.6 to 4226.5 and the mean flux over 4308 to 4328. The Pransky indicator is 0.7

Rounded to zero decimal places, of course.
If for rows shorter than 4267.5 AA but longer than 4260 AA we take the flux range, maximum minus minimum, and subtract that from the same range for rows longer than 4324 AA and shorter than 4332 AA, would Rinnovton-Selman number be 4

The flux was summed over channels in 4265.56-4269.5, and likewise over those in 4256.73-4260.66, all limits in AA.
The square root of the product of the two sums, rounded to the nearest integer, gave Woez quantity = 27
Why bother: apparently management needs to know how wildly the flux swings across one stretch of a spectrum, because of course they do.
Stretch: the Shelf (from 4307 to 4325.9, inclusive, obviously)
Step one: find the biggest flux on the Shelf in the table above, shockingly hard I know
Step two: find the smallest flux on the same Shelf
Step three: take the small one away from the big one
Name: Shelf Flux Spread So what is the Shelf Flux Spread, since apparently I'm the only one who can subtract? 3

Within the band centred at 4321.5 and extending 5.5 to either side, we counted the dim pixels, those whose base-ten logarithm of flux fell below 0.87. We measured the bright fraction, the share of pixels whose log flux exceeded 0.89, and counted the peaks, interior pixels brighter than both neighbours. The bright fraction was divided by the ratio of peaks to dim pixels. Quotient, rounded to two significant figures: 2.2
